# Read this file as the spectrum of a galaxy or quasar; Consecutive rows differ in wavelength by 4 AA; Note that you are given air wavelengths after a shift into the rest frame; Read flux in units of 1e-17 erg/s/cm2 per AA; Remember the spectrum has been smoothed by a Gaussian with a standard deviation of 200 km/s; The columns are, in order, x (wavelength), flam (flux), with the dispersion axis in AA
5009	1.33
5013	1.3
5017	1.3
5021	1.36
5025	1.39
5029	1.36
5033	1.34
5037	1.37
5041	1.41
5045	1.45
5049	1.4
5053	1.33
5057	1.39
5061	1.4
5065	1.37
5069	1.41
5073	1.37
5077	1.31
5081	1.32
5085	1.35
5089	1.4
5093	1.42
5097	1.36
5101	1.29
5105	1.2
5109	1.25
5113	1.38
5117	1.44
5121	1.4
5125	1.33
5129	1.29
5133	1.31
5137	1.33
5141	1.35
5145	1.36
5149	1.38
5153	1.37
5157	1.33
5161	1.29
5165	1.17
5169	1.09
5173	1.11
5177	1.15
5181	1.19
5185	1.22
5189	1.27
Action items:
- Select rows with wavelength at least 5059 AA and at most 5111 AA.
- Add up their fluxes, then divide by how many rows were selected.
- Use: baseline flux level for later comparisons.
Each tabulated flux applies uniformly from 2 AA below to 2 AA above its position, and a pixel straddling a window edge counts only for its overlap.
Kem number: 1.34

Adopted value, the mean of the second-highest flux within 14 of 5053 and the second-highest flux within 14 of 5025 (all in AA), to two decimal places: 1.39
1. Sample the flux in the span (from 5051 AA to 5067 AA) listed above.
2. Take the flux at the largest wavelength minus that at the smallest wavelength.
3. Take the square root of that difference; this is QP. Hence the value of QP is 0.200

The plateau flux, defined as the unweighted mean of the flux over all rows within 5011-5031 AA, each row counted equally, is 1.34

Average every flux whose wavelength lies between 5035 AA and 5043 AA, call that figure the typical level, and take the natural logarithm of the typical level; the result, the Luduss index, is 0.329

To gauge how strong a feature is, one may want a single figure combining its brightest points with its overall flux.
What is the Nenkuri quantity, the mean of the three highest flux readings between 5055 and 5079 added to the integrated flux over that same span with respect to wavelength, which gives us 34.4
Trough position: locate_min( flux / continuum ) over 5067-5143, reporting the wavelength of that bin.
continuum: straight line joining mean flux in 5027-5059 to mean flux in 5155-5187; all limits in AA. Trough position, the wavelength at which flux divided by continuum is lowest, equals 5105 AA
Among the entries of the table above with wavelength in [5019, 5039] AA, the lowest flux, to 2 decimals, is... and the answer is 1.34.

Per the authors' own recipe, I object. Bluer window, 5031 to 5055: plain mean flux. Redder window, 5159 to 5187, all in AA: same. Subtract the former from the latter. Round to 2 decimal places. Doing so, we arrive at -0.21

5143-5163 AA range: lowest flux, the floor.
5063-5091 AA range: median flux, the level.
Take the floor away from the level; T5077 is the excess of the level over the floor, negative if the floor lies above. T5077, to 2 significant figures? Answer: 0.080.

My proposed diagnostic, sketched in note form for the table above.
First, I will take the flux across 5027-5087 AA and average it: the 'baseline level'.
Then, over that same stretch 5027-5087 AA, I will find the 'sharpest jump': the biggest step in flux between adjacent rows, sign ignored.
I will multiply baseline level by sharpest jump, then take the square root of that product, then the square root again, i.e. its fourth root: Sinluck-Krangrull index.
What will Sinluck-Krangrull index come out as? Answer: 0.557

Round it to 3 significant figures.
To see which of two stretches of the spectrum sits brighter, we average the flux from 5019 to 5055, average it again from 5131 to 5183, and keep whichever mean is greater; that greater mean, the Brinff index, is 1.38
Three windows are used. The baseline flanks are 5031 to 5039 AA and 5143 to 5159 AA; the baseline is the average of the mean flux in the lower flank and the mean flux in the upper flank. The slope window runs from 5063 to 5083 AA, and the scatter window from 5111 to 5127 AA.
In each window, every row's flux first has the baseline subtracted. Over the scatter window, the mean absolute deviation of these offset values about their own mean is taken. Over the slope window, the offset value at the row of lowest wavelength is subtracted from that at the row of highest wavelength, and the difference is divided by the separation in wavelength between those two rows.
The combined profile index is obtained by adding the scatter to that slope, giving 0.029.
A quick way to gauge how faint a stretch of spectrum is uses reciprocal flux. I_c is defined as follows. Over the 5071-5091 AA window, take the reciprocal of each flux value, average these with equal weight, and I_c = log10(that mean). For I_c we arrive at -0.130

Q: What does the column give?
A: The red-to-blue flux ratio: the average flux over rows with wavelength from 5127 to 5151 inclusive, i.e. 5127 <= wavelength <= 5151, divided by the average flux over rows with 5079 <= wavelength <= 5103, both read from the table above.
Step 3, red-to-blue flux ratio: 0.99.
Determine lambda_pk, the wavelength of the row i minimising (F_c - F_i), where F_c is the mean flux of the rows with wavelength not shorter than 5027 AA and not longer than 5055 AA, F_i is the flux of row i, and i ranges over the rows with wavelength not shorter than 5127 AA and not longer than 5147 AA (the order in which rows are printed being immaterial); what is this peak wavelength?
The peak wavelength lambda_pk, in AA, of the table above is 5145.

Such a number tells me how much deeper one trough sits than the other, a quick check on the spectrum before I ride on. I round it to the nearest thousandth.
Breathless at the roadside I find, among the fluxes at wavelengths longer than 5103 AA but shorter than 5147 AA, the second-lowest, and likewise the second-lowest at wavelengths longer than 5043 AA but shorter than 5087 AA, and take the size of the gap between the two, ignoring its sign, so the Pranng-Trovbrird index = 0.070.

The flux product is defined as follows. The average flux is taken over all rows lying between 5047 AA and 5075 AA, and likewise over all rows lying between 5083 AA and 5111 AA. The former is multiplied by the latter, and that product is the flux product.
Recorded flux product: 1.83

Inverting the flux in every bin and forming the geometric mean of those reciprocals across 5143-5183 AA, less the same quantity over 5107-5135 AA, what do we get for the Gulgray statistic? 0.06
